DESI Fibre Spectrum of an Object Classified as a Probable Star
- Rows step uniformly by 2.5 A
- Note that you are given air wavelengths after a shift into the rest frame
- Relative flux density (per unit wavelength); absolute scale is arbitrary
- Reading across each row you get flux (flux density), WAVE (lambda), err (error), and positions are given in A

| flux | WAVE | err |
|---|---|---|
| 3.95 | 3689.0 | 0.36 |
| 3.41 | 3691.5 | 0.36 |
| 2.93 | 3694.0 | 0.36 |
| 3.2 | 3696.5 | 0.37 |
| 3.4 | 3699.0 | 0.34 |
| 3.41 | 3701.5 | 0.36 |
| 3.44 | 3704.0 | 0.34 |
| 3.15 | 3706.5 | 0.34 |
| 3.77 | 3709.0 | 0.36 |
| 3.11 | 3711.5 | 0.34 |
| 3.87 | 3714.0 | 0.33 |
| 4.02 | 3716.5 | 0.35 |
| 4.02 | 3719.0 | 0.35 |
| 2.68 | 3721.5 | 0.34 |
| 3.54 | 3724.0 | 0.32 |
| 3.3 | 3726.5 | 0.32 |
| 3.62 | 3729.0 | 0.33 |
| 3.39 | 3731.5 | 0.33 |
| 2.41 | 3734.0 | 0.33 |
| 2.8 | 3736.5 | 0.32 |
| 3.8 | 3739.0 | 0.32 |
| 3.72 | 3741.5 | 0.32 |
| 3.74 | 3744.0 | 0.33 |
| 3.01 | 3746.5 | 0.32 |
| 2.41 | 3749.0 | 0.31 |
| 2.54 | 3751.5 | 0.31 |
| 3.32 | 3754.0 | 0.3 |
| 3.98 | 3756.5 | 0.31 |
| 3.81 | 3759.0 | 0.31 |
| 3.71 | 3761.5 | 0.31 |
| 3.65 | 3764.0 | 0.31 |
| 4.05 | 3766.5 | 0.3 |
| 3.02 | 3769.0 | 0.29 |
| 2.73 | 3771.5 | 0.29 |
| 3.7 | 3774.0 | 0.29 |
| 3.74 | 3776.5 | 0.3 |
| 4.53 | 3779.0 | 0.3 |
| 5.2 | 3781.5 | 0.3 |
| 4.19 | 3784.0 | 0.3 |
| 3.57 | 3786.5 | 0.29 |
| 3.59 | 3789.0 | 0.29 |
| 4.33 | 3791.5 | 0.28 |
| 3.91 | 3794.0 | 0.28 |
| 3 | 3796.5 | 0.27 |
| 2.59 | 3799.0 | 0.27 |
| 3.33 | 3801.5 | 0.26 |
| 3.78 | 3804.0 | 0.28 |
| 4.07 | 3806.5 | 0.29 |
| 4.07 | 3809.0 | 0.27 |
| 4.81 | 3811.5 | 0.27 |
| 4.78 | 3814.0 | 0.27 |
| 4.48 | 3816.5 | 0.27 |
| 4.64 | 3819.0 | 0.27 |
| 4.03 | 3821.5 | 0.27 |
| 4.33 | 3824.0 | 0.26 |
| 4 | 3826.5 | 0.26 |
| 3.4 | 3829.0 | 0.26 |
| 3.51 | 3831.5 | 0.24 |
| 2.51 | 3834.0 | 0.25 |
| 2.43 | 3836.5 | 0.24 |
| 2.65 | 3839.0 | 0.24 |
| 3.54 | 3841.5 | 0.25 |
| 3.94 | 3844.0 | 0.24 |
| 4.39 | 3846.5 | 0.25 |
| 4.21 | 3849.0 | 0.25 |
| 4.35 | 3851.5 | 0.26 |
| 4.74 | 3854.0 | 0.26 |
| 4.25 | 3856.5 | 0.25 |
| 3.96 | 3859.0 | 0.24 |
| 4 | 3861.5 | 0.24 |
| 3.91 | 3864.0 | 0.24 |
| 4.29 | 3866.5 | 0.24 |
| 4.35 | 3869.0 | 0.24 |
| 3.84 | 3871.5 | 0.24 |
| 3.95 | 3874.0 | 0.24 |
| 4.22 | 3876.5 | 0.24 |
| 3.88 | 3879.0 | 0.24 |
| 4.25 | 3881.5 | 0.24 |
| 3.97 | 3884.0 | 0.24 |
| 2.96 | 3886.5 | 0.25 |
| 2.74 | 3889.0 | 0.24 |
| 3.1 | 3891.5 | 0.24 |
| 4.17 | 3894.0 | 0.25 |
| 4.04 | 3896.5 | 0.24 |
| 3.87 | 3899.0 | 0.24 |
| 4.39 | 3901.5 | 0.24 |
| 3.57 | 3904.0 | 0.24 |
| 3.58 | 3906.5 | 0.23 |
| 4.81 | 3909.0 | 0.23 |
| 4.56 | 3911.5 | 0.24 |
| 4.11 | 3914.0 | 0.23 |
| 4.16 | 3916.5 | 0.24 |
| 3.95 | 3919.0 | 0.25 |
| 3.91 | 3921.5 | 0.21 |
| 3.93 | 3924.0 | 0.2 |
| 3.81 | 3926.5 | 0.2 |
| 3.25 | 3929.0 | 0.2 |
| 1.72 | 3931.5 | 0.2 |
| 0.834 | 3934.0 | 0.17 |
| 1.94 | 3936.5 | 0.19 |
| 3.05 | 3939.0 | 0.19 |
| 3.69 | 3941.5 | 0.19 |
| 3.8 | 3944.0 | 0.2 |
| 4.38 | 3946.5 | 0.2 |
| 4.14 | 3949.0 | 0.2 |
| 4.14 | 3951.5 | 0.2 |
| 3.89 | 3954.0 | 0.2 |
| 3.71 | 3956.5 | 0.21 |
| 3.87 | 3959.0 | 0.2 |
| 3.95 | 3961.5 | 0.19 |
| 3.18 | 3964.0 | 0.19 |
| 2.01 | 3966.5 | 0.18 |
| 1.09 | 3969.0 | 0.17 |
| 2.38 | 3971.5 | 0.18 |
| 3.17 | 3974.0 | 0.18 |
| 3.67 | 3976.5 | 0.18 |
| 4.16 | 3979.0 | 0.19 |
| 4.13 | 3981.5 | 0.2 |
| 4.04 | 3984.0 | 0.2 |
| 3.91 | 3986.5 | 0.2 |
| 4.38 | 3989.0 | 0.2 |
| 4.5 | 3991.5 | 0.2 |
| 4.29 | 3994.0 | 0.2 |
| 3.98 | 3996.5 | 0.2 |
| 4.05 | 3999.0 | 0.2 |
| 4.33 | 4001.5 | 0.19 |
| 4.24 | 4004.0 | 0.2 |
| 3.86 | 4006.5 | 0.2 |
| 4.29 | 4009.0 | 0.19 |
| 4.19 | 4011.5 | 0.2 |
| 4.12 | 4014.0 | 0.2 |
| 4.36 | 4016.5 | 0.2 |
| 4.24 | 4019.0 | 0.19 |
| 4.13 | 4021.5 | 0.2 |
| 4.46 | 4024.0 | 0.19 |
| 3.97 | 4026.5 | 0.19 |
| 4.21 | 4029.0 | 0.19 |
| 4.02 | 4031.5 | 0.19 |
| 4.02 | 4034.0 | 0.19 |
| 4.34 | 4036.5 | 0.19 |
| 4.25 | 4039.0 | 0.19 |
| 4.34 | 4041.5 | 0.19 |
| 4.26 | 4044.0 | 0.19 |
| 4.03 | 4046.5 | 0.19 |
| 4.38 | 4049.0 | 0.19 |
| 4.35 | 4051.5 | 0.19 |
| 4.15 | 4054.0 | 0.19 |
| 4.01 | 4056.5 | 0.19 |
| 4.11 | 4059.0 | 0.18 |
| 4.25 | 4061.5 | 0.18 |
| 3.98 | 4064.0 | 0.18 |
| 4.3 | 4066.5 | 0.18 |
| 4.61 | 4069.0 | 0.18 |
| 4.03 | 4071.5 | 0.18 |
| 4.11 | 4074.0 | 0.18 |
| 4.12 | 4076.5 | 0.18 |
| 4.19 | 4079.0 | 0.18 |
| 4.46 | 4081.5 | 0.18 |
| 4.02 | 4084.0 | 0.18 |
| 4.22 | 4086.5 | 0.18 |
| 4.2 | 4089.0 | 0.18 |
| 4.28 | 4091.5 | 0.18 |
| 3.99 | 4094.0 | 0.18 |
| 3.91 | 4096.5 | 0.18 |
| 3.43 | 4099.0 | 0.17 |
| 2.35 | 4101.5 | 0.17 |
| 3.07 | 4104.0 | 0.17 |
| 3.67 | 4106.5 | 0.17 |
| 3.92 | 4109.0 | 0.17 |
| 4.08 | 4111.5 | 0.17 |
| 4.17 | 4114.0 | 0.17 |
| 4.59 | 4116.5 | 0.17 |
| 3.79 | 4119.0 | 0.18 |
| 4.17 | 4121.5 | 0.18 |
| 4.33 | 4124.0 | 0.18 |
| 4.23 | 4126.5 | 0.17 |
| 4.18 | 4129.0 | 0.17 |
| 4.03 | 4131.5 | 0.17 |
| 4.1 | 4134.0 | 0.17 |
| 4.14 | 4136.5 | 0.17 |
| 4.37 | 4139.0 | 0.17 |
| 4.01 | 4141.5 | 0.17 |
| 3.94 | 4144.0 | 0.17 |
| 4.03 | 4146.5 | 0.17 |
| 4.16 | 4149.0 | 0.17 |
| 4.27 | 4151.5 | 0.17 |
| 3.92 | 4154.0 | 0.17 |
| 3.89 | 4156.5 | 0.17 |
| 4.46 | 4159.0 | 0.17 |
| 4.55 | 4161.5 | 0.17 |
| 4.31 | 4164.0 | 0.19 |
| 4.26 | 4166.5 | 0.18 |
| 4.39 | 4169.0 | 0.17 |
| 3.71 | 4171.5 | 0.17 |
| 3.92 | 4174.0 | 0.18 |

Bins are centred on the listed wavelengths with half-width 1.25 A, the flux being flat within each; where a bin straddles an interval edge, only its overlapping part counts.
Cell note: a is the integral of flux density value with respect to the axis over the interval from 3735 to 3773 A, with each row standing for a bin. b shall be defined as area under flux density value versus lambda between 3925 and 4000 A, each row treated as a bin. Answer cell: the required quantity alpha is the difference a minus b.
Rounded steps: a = 127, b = 258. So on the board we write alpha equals -131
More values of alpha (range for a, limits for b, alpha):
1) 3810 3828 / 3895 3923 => -35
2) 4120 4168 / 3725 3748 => 124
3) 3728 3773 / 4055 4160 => -276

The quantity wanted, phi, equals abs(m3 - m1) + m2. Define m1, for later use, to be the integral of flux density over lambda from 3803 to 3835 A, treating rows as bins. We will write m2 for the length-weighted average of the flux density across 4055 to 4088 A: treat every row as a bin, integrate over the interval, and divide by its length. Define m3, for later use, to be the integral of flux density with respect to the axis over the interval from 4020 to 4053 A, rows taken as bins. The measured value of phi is 14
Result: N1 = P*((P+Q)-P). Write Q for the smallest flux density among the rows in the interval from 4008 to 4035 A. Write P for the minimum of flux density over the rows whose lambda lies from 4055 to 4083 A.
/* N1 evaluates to 15.8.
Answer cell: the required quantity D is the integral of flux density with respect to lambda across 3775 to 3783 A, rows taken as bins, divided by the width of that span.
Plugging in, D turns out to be 4.46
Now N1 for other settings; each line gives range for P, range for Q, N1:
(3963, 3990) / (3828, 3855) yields 2.6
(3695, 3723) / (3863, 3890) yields 7.3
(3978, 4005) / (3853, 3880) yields 15.0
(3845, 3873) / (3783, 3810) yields 9.9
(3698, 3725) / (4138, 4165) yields 10.4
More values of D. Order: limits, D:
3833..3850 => 3.38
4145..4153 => 4.14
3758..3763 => 3.75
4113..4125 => 4.21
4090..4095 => 4.15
